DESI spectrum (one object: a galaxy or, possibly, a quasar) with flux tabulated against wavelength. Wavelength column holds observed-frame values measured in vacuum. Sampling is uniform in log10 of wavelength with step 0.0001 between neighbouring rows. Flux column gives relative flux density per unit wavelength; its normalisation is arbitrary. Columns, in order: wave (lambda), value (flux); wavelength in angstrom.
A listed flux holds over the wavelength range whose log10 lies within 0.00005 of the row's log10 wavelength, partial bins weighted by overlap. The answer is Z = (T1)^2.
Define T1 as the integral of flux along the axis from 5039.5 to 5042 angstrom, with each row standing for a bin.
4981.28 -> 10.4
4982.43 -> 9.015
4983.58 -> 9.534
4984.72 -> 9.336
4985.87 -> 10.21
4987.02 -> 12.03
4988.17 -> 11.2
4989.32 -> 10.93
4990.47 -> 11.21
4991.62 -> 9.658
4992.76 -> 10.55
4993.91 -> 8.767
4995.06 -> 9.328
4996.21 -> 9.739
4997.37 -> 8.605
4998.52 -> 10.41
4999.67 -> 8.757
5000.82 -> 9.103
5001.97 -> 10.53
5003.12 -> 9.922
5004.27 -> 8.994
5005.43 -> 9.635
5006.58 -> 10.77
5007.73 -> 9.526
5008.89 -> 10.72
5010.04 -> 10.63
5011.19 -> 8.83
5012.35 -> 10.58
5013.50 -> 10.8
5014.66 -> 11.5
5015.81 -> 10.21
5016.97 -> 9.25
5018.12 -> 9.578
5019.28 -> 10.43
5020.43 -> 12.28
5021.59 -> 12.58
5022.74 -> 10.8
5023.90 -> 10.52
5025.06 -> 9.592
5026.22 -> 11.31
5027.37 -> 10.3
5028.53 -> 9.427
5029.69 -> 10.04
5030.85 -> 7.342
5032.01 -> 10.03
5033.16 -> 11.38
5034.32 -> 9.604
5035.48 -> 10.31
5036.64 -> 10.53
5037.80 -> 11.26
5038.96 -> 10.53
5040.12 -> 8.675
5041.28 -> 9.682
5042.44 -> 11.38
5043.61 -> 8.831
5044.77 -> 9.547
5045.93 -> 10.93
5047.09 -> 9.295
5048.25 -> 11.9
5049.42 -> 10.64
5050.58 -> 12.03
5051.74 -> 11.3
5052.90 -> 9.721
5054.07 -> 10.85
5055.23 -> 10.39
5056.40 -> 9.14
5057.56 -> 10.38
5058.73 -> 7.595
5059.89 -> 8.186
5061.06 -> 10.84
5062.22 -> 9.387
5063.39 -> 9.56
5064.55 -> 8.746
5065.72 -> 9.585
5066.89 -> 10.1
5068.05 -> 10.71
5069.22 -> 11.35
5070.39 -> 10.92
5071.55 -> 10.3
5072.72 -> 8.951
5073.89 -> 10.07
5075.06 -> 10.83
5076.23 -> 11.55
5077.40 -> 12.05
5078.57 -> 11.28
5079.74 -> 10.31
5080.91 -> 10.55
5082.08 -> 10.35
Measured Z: 544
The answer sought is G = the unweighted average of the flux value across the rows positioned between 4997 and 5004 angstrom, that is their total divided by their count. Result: 9.6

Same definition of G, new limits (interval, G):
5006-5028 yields 10.5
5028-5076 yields 10.1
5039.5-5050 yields 10.1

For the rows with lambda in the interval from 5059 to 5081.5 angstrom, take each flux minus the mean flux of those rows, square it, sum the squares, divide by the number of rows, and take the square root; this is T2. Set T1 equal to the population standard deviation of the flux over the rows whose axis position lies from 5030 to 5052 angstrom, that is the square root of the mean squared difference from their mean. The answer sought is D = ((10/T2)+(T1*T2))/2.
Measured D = 5.6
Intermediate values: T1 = 1.18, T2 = 0.99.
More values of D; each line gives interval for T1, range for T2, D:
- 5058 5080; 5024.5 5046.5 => 5.5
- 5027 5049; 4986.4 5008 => 5.8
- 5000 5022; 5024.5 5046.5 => 5.4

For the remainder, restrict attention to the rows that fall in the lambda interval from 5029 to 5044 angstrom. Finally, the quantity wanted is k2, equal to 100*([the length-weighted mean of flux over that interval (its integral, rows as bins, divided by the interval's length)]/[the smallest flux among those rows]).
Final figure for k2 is 136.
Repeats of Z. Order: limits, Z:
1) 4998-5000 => 374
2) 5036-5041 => 2609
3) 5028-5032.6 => 1800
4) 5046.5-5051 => 2418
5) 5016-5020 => 1567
